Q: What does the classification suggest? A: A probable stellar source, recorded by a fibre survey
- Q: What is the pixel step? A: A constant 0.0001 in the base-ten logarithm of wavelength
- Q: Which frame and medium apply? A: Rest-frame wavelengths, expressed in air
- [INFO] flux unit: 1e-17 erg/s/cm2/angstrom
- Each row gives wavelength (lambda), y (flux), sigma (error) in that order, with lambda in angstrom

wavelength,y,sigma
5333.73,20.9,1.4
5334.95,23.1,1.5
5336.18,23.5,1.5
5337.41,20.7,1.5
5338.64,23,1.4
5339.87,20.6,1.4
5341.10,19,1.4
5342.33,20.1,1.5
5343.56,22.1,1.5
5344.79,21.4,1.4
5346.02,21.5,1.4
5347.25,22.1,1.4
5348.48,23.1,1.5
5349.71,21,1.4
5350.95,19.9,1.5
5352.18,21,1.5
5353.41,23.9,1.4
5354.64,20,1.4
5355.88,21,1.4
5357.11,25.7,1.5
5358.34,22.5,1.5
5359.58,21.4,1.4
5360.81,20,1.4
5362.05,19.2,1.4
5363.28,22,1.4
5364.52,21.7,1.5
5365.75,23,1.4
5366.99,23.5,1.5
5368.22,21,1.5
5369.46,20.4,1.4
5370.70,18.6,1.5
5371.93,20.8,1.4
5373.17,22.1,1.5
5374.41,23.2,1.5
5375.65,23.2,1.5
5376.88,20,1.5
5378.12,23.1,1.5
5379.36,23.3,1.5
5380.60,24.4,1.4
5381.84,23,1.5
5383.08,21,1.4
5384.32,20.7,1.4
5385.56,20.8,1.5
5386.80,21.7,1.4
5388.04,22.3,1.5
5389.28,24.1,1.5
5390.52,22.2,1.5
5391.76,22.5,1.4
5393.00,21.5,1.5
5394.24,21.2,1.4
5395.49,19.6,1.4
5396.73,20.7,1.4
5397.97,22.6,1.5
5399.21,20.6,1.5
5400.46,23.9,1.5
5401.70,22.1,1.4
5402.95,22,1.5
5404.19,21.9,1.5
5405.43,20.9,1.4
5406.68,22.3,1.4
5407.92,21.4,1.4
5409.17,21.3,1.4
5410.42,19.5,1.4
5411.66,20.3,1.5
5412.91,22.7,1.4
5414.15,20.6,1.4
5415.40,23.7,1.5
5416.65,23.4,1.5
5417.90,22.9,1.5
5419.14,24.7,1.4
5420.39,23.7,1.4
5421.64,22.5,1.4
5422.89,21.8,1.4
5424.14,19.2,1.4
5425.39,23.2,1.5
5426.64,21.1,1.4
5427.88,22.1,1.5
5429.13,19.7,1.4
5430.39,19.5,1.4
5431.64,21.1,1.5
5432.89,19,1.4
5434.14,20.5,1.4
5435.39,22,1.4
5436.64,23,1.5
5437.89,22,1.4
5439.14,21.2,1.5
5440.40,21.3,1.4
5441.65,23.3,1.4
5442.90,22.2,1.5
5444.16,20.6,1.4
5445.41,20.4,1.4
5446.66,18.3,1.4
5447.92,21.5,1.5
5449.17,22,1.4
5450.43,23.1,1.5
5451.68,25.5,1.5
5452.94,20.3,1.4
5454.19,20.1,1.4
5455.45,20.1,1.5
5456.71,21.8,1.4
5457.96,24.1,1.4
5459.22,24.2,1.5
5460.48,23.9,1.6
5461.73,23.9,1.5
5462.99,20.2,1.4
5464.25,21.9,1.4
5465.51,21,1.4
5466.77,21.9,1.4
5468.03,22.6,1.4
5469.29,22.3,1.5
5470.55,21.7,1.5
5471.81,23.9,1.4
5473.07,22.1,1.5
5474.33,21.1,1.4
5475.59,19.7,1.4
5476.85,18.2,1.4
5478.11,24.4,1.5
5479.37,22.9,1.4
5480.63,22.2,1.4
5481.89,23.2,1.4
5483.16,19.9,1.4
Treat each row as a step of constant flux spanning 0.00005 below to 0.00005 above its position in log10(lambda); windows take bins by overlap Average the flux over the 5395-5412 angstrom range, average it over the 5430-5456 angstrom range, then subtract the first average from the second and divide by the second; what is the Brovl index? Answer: -0.004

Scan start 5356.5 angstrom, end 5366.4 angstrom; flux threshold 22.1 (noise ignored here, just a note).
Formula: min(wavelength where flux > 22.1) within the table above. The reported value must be 5357.11 angstrom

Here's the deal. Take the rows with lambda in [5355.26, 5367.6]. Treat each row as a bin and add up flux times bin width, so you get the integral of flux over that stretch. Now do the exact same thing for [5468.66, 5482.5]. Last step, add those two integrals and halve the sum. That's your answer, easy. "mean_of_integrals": 288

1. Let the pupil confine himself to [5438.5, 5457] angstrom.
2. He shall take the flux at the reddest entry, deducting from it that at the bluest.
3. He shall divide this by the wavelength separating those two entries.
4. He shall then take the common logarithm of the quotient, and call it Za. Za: -1.47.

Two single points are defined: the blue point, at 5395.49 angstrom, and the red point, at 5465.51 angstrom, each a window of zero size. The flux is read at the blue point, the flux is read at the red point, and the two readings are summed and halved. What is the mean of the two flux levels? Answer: 20.3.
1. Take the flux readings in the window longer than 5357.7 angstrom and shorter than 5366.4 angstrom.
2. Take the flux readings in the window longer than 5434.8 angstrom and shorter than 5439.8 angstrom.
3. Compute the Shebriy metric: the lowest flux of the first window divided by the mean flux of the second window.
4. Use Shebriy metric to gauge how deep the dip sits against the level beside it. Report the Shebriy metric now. 0.871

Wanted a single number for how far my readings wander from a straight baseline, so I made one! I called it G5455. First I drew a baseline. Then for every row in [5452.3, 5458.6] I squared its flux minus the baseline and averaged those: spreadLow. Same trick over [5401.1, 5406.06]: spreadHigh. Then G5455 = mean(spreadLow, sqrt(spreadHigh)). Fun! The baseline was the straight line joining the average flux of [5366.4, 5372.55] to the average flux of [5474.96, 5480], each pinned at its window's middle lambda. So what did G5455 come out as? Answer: 1.6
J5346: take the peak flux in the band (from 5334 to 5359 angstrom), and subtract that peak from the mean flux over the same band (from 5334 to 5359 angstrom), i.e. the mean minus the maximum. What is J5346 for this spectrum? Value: -3.9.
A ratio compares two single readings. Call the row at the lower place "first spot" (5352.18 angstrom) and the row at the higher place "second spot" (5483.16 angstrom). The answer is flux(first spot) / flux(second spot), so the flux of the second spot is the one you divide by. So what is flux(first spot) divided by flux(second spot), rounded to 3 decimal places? 1.055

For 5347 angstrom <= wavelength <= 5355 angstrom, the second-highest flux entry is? 23.1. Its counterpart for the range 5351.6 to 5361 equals 23.9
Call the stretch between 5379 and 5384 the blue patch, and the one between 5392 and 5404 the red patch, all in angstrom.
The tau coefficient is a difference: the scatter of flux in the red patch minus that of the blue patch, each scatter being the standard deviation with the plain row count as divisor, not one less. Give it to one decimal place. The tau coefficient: 0.0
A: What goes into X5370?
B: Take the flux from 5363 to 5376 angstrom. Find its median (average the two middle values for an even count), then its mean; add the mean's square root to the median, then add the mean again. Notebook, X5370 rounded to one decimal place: 48.4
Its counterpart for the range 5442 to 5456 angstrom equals 46.5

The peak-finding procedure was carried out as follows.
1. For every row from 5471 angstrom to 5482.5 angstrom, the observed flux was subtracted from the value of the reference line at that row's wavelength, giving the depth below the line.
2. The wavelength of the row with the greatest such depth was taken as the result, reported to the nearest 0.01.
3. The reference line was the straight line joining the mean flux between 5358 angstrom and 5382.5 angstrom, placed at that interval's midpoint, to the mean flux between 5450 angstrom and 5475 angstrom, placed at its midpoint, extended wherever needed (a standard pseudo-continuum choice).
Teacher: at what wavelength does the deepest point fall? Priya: 5476.85 angstrom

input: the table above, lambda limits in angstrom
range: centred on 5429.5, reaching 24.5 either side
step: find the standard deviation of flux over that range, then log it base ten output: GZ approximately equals 0.20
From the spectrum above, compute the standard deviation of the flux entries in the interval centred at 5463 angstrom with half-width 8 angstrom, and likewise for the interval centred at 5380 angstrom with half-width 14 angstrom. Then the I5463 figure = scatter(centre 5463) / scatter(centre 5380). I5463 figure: 1.0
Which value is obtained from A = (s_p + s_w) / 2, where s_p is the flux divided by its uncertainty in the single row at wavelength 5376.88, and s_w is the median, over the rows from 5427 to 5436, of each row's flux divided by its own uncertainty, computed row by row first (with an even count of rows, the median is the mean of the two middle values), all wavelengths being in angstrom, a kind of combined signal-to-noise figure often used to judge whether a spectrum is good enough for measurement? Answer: 13.7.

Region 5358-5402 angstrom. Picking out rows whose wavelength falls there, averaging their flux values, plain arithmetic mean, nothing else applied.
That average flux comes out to 21.8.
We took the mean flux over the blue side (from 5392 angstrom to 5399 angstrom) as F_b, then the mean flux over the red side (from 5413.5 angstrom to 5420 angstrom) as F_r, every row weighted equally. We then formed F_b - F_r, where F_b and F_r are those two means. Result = -1.9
